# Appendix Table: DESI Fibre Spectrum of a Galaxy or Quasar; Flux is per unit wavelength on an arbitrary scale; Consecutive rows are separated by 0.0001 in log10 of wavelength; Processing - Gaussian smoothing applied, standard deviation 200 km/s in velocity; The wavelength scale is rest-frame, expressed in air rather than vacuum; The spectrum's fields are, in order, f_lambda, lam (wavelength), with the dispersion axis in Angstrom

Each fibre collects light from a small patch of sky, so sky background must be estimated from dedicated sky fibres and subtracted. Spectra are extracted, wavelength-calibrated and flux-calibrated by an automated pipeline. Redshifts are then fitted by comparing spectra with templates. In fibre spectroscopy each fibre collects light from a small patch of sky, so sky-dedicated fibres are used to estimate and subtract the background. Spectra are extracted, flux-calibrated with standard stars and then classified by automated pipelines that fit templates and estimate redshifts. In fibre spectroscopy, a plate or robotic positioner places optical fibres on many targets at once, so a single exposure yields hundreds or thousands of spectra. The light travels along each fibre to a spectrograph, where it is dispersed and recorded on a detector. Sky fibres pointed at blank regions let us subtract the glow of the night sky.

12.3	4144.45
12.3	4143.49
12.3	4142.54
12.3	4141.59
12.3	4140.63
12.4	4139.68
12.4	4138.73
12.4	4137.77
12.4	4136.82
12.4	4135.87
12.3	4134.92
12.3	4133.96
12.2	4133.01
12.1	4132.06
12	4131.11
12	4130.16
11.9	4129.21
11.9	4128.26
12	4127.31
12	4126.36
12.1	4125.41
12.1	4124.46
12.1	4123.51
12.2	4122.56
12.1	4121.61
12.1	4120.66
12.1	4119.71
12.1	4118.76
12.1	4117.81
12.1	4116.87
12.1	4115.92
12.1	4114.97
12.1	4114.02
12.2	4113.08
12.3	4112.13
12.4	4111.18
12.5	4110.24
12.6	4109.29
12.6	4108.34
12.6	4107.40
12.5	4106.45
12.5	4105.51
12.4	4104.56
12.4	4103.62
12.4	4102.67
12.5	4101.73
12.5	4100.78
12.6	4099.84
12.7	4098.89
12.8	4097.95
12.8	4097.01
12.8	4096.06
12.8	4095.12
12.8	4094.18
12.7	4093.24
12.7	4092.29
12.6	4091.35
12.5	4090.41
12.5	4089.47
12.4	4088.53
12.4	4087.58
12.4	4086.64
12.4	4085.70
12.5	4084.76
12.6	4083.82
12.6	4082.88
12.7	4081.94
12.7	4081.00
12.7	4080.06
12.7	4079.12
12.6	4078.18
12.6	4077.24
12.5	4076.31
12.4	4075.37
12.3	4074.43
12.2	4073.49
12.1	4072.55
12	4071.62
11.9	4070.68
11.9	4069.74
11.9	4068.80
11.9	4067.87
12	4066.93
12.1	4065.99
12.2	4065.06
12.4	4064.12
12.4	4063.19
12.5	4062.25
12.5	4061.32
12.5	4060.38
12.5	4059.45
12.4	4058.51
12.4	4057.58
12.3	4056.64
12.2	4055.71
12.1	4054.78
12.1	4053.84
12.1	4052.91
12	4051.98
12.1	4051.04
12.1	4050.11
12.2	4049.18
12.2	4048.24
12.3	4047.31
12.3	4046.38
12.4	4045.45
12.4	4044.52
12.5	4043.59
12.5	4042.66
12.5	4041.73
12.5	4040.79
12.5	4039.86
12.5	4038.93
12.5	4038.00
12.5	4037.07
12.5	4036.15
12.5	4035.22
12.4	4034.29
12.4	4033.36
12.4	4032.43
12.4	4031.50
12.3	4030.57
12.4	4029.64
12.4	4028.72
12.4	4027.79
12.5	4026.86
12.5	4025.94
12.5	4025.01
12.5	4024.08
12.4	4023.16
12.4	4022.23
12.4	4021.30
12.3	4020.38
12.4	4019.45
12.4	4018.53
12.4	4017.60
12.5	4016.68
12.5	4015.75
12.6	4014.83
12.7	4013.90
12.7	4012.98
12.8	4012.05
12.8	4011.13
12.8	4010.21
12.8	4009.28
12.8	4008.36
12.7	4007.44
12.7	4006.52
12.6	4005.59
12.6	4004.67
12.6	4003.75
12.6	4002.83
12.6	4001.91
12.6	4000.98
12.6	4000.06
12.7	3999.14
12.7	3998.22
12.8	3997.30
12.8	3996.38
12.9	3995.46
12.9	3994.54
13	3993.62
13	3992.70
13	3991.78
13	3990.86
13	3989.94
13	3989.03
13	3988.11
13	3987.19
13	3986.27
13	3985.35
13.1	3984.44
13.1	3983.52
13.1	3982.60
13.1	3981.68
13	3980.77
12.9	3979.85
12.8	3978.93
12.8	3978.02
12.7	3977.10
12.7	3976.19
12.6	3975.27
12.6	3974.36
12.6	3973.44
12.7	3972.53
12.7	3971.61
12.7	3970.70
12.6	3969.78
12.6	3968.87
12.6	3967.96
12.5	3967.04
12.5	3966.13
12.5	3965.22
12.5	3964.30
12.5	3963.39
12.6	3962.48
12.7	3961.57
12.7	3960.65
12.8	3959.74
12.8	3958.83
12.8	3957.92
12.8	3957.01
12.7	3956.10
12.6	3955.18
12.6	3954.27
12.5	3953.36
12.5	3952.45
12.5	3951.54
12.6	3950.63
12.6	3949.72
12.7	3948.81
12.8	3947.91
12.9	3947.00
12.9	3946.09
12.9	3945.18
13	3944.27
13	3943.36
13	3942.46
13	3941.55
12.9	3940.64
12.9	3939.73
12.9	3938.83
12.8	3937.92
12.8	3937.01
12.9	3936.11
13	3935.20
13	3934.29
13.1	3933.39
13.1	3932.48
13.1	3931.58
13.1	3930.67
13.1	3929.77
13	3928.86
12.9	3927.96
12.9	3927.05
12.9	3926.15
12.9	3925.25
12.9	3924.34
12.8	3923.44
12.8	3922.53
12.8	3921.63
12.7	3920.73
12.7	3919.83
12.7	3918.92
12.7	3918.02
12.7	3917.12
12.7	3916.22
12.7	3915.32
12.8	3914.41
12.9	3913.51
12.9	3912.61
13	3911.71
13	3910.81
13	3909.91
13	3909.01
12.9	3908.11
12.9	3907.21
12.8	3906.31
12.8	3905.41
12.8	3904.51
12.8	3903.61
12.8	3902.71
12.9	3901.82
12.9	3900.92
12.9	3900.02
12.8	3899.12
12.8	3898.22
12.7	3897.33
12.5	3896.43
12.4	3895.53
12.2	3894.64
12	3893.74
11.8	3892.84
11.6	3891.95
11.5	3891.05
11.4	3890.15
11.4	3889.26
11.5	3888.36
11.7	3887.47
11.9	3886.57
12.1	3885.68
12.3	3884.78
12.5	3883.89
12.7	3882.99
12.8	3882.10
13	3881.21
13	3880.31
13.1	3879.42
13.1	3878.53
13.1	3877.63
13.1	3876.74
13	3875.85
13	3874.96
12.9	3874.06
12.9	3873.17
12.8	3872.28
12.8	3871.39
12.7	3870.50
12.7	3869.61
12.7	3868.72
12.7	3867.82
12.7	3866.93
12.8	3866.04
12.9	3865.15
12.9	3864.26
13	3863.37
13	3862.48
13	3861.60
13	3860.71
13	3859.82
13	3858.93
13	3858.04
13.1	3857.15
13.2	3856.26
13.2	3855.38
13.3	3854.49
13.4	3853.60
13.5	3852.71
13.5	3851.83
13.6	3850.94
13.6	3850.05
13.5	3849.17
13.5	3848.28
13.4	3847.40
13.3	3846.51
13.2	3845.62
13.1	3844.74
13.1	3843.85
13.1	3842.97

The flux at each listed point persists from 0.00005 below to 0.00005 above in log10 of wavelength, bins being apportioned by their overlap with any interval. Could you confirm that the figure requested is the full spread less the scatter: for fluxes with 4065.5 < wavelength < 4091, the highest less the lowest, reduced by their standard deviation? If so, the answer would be 0.52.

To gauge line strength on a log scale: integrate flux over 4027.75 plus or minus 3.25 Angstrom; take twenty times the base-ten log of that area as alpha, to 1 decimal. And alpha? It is 38.1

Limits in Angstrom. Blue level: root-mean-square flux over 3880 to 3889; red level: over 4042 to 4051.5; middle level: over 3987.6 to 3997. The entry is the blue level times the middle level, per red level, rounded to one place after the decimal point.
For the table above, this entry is 13.0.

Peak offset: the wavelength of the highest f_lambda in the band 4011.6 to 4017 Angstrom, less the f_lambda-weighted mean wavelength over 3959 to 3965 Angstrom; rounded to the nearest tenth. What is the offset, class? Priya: 50.0 Angstrom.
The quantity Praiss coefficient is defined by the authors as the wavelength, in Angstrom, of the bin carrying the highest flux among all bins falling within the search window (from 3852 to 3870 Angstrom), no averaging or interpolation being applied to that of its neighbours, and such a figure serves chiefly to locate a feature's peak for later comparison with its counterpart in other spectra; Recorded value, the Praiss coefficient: 3852.71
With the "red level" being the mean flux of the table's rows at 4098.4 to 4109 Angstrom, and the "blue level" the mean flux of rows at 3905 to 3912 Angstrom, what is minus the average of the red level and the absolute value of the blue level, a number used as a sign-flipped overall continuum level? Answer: -12.7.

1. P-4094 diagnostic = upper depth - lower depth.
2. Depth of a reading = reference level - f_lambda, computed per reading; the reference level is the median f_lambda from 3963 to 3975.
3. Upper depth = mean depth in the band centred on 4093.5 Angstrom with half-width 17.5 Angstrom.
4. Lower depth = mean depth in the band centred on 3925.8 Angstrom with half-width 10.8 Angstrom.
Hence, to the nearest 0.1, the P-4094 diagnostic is 0.3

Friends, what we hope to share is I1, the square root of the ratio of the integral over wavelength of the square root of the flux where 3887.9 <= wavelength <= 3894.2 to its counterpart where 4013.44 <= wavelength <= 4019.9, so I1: 0.97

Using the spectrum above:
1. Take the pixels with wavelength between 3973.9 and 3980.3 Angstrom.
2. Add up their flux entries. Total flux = 89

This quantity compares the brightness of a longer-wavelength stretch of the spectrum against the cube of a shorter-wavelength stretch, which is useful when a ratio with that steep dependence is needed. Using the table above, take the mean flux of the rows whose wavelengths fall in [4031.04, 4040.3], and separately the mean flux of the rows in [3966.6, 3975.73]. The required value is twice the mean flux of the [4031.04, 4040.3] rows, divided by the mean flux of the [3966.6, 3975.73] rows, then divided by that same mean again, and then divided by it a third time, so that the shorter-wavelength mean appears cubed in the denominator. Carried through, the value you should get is 0.0124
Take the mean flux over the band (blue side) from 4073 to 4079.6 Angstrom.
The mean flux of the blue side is 12.5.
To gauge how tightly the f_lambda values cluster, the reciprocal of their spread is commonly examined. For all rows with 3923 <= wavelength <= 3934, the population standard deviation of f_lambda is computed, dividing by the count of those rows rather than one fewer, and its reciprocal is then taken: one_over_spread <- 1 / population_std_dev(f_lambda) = 9.4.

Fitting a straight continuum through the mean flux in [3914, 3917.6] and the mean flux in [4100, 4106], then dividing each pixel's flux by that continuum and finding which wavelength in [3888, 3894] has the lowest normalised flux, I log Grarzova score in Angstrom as 3889.26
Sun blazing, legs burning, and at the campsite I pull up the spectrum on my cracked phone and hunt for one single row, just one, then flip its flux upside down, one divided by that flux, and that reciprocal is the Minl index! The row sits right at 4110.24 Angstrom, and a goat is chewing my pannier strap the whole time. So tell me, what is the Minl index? 0.0800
